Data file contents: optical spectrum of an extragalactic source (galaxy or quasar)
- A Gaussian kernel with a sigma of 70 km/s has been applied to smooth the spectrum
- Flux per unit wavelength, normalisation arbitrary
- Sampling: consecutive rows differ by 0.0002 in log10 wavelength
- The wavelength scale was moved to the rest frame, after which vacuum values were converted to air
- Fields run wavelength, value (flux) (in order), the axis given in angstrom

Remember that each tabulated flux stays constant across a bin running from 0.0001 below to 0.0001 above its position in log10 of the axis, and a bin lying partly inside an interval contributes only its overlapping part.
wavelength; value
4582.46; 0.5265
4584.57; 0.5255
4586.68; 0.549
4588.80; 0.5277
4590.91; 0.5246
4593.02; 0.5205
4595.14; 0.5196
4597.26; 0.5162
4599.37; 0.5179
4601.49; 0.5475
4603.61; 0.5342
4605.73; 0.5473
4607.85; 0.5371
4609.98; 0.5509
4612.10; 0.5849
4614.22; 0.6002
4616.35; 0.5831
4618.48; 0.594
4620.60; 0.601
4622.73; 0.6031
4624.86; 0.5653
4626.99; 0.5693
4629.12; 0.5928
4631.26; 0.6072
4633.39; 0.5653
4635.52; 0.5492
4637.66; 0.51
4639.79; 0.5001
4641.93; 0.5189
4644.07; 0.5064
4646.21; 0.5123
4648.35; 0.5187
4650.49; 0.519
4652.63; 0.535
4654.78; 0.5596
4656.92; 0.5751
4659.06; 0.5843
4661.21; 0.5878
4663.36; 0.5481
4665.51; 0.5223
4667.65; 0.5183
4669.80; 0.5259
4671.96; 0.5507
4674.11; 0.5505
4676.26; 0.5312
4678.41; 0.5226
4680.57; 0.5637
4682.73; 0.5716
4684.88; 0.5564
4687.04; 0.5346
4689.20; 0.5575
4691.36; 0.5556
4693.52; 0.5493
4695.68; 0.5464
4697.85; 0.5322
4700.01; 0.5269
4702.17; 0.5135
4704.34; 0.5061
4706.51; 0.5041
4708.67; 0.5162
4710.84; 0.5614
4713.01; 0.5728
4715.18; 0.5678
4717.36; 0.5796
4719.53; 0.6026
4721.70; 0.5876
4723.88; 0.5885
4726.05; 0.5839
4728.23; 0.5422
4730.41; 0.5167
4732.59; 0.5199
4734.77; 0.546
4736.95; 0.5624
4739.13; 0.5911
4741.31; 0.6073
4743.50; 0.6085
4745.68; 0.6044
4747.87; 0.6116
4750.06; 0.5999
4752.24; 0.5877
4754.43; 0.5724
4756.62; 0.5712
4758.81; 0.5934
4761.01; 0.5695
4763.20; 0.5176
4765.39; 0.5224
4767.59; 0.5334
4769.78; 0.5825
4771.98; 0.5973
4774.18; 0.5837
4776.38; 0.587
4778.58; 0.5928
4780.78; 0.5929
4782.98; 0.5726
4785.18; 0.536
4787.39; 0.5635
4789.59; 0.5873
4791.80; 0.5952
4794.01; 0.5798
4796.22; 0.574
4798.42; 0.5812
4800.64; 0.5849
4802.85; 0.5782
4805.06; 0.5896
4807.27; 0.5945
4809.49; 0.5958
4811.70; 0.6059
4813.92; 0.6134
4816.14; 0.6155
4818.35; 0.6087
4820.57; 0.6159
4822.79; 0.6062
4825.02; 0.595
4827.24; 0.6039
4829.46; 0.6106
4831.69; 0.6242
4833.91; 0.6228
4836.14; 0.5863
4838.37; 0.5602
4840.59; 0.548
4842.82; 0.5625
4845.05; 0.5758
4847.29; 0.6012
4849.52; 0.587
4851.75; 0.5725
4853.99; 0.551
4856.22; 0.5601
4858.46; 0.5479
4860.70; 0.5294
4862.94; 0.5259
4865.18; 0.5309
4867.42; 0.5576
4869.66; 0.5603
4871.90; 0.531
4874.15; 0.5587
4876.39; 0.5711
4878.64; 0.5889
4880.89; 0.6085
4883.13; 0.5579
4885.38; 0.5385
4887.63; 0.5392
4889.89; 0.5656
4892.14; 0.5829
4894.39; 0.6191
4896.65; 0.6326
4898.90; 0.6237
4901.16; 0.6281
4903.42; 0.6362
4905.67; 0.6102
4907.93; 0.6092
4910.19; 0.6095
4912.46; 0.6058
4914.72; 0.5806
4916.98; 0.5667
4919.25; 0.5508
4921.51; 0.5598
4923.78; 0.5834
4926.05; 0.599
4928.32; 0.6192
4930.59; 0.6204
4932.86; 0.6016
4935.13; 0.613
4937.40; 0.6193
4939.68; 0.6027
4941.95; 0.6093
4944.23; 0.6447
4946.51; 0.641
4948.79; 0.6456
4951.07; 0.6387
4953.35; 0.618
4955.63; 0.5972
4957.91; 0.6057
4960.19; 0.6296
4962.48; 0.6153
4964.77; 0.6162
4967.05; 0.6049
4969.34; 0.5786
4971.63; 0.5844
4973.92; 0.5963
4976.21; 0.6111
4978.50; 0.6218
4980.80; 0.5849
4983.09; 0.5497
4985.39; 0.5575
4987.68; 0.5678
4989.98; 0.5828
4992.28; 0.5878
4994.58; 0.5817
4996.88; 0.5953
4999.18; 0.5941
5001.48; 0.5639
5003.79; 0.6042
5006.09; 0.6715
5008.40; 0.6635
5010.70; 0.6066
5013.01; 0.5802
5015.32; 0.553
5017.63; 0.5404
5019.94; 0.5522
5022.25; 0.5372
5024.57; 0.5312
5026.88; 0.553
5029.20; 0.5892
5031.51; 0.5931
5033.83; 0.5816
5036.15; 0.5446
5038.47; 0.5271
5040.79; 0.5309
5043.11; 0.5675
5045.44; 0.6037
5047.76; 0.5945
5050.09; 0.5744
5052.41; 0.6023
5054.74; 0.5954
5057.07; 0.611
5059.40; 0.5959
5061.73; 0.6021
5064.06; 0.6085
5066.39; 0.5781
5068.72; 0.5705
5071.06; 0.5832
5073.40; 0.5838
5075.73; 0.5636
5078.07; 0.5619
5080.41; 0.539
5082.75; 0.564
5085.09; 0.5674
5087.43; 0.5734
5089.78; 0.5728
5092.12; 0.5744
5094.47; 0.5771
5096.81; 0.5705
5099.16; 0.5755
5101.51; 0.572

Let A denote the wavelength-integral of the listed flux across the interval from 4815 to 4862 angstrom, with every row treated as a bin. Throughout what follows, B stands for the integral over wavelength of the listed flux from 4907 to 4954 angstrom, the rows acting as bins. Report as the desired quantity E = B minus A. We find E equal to 1.0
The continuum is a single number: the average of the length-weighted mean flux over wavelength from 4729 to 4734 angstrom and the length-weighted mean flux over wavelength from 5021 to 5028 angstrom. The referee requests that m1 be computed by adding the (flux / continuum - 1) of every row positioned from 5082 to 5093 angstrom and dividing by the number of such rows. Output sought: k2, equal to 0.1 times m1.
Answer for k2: 0.007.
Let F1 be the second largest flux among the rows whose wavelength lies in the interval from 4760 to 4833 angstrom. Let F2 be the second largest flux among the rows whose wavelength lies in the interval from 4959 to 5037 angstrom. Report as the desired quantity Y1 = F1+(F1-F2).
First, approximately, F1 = 0.6159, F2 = 0.6635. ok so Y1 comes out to 0.568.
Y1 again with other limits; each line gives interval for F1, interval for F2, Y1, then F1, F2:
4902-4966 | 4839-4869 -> 0.702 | 0.6447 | 0.587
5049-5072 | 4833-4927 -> 0.584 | 0.6085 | 0.6326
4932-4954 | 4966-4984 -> 0.678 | 0.6447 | 0.6111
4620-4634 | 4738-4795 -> 0.598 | 0.6031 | 0.6085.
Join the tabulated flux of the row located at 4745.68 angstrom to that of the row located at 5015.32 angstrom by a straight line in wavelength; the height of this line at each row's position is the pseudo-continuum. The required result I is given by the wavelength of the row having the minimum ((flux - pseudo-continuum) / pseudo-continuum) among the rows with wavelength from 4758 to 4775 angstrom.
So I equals 4763.20 angstrom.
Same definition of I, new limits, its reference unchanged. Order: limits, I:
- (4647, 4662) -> 4648.35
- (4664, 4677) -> 4667.65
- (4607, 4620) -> 4607.85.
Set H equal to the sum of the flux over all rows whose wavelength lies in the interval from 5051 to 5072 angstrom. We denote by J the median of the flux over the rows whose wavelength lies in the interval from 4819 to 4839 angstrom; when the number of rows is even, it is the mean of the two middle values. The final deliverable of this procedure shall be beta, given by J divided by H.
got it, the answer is 0.113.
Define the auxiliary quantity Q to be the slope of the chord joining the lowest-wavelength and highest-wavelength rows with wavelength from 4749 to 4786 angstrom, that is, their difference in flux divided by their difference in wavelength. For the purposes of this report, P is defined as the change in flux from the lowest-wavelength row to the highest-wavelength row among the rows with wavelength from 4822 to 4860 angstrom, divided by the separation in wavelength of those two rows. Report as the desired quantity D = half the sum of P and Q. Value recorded -0.0017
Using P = -0.0016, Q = -0.0018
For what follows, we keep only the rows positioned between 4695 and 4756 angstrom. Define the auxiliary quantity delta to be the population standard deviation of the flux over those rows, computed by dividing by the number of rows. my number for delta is 0.0344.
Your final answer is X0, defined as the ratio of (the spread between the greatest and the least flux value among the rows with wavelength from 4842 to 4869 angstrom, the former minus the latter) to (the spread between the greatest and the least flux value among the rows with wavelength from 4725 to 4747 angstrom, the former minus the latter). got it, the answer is 0.8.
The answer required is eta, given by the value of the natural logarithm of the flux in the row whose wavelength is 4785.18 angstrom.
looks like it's -0.62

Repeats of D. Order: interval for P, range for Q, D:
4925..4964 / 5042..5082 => -0.0002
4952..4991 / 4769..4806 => -0.0004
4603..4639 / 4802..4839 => -0.0006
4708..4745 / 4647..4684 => 0.0021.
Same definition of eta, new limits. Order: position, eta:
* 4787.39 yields -0.57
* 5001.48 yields -0.57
